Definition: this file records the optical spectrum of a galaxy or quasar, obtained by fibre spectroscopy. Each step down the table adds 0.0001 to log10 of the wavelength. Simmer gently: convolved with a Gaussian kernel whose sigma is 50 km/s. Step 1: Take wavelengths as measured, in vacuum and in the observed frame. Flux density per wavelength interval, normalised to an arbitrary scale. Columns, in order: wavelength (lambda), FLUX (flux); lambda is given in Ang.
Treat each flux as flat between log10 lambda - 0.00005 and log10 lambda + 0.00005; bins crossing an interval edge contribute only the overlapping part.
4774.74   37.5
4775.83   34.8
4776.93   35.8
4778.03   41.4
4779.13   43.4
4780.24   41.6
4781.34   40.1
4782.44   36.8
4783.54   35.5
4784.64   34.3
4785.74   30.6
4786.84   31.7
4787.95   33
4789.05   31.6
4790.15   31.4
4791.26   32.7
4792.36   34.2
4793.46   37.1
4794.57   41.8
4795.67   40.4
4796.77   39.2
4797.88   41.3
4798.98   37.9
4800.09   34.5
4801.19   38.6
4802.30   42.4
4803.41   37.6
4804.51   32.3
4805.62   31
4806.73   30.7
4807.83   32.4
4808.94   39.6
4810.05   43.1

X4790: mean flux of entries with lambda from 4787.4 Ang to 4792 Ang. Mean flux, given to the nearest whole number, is 32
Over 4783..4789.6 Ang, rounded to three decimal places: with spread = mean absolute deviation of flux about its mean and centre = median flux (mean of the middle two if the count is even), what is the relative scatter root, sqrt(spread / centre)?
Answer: 0.214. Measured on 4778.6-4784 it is 0.258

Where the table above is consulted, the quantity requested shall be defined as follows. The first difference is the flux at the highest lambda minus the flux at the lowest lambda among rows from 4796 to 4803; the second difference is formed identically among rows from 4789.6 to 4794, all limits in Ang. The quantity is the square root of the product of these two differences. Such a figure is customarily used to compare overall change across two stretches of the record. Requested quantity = 4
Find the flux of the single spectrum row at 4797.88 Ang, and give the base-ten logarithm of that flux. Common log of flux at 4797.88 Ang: 1.62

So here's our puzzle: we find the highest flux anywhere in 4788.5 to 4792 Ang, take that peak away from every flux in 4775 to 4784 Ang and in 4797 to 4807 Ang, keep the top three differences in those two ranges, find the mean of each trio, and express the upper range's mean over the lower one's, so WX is 0.86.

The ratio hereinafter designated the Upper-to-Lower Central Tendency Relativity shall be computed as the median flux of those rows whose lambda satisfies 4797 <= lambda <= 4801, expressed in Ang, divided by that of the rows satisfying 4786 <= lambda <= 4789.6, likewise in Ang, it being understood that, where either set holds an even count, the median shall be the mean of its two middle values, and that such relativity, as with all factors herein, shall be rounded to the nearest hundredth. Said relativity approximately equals 1.20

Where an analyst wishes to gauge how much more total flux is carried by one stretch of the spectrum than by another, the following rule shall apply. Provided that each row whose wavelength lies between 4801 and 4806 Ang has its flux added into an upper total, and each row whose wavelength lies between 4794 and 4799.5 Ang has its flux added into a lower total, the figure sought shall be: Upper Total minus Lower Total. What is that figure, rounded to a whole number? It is -19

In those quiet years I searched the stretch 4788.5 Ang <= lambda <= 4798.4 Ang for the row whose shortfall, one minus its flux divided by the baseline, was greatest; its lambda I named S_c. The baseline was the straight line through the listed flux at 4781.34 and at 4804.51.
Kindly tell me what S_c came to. 4789.05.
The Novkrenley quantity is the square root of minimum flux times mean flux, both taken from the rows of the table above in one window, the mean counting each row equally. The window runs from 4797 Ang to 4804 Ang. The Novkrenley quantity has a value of 37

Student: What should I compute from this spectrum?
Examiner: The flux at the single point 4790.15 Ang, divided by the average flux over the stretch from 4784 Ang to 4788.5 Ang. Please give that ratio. 0.97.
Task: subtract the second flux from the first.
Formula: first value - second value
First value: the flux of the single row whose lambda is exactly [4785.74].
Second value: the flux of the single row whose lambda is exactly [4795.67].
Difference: -10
